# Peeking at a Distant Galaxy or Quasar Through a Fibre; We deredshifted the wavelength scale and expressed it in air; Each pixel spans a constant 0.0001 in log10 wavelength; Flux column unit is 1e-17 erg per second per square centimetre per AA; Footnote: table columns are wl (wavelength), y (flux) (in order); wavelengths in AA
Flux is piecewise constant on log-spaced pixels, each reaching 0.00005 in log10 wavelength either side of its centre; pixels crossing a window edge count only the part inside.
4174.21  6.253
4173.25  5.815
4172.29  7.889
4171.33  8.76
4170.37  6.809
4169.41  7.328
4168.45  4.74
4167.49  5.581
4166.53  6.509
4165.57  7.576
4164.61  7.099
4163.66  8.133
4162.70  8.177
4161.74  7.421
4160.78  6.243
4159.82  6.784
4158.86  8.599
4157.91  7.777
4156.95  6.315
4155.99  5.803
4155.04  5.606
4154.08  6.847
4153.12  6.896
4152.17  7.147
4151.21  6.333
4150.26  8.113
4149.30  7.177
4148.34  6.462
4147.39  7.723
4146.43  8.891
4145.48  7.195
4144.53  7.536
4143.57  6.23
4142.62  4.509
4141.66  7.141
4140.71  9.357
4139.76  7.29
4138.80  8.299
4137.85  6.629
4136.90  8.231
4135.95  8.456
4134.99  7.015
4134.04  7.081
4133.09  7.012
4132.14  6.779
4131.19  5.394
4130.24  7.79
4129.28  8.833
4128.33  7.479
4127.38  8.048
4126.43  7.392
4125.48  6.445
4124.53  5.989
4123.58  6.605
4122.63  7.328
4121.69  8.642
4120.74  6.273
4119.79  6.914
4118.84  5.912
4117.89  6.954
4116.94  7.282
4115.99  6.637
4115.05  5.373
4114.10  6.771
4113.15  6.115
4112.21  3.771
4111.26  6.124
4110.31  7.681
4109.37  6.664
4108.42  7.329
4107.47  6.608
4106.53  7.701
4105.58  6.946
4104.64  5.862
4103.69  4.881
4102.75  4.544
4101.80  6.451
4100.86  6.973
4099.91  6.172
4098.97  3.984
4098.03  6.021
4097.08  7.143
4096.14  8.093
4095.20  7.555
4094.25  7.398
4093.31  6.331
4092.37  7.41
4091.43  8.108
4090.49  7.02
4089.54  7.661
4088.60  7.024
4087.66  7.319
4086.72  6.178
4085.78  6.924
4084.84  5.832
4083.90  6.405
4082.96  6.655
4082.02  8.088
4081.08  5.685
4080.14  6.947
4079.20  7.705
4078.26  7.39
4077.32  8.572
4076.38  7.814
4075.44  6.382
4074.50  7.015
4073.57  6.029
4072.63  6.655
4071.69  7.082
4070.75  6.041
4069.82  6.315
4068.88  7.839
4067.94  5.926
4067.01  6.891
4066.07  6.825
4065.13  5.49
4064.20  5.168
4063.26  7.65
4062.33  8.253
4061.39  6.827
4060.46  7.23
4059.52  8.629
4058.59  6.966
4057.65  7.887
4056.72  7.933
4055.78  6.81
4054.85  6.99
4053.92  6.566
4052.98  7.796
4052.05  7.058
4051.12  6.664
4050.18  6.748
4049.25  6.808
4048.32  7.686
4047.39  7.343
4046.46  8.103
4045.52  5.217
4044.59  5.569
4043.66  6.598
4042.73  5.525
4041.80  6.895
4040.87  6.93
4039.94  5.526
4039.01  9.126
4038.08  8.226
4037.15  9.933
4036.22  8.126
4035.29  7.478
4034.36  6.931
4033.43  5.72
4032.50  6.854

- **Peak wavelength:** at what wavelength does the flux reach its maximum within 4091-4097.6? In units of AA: 4091.43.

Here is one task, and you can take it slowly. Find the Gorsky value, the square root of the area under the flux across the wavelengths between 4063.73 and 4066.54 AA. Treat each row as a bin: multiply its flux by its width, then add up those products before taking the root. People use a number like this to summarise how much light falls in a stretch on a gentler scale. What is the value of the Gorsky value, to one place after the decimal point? 4.0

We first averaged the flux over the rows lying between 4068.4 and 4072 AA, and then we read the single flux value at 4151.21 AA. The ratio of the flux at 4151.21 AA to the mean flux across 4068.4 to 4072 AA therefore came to 0.93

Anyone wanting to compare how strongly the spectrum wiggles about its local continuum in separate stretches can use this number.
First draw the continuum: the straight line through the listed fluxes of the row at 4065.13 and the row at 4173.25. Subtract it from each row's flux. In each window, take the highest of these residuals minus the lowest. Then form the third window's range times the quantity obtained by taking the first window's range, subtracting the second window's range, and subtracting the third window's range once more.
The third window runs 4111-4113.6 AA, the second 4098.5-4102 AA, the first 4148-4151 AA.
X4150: -8.7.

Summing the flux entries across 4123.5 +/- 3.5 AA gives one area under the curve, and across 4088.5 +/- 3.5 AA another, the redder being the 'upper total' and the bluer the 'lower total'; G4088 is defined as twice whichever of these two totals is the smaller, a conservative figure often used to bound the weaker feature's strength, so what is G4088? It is 97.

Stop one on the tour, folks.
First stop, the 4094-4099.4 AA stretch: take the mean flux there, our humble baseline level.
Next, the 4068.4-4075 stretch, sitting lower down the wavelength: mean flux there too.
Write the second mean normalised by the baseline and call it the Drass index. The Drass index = 1.00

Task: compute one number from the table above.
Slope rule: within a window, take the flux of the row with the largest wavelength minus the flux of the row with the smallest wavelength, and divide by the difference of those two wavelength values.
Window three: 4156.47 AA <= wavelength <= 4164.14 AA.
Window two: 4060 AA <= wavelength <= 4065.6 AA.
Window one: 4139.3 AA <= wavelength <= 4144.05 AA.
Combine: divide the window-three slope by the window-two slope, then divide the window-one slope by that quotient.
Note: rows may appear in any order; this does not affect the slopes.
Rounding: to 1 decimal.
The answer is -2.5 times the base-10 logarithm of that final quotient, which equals 1.0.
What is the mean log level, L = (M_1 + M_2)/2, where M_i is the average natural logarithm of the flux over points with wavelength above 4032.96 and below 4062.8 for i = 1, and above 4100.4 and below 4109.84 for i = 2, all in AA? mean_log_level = 1.90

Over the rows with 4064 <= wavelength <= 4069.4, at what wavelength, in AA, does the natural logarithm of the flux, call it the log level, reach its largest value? 4068.88 AA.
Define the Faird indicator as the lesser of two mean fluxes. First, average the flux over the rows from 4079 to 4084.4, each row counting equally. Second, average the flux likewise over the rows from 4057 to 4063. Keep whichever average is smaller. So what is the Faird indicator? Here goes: 6.9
